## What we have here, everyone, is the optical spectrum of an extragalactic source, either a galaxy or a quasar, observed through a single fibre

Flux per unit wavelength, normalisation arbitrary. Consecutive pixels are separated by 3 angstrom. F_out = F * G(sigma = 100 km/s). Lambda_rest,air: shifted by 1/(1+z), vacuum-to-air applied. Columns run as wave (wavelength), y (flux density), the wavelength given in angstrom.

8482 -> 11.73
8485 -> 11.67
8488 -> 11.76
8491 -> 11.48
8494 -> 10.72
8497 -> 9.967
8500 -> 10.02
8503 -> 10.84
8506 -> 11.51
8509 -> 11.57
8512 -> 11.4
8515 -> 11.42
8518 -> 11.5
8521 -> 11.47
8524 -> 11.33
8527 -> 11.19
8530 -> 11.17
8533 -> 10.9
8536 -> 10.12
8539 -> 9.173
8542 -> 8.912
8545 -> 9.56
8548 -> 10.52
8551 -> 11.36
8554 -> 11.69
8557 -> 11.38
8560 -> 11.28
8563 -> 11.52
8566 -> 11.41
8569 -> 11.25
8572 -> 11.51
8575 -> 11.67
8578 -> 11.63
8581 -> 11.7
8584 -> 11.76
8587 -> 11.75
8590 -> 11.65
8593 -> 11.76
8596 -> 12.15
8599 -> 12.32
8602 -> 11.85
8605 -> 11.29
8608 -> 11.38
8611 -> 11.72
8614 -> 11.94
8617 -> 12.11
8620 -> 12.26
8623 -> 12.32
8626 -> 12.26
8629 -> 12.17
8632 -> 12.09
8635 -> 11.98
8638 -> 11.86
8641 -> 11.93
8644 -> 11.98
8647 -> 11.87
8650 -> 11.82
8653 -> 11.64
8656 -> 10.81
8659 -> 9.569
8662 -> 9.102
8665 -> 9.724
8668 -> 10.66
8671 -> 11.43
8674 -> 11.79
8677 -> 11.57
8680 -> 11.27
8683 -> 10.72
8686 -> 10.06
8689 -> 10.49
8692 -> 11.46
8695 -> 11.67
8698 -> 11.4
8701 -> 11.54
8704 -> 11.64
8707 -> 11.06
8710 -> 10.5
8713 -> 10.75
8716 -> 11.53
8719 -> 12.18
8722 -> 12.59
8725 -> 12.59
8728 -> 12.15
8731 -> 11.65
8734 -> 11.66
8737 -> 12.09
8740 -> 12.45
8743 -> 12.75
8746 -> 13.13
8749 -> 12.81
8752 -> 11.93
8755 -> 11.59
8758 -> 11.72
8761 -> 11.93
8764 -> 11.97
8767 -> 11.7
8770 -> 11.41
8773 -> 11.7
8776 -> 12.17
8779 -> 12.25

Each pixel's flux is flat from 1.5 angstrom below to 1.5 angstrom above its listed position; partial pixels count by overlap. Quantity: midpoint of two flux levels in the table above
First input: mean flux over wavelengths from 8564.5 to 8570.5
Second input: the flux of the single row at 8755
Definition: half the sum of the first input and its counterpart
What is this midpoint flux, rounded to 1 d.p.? 11.5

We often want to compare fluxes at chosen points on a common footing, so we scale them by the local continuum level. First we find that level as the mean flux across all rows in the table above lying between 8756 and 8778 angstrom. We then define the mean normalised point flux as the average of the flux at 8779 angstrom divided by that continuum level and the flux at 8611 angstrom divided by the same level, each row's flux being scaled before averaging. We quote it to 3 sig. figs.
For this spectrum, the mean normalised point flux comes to 1.02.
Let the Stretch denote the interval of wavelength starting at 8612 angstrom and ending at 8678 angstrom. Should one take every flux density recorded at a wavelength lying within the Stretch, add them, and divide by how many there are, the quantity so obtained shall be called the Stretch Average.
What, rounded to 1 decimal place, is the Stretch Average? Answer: 11.5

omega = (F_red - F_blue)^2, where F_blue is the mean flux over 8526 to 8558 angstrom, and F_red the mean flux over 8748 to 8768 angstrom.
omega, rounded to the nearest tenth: 2.0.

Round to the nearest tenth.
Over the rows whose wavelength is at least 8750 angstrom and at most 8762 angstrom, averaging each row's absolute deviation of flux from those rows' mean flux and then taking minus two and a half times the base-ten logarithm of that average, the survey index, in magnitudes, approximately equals 2.2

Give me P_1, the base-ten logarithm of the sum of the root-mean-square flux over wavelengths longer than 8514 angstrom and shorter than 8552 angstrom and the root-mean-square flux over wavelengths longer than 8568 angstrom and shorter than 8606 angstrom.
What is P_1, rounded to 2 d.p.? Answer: 1.35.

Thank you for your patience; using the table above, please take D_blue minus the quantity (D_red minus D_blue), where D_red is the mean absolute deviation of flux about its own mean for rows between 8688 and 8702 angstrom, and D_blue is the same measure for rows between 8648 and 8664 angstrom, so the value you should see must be 1.7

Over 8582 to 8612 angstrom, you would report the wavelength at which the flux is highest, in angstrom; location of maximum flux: 8599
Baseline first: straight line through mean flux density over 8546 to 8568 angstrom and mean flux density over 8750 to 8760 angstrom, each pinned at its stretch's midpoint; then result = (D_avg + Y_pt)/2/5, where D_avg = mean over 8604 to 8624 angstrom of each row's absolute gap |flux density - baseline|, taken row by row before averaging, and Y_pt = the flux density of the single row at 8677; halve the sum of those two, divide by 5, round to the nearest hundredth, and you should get 1.20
